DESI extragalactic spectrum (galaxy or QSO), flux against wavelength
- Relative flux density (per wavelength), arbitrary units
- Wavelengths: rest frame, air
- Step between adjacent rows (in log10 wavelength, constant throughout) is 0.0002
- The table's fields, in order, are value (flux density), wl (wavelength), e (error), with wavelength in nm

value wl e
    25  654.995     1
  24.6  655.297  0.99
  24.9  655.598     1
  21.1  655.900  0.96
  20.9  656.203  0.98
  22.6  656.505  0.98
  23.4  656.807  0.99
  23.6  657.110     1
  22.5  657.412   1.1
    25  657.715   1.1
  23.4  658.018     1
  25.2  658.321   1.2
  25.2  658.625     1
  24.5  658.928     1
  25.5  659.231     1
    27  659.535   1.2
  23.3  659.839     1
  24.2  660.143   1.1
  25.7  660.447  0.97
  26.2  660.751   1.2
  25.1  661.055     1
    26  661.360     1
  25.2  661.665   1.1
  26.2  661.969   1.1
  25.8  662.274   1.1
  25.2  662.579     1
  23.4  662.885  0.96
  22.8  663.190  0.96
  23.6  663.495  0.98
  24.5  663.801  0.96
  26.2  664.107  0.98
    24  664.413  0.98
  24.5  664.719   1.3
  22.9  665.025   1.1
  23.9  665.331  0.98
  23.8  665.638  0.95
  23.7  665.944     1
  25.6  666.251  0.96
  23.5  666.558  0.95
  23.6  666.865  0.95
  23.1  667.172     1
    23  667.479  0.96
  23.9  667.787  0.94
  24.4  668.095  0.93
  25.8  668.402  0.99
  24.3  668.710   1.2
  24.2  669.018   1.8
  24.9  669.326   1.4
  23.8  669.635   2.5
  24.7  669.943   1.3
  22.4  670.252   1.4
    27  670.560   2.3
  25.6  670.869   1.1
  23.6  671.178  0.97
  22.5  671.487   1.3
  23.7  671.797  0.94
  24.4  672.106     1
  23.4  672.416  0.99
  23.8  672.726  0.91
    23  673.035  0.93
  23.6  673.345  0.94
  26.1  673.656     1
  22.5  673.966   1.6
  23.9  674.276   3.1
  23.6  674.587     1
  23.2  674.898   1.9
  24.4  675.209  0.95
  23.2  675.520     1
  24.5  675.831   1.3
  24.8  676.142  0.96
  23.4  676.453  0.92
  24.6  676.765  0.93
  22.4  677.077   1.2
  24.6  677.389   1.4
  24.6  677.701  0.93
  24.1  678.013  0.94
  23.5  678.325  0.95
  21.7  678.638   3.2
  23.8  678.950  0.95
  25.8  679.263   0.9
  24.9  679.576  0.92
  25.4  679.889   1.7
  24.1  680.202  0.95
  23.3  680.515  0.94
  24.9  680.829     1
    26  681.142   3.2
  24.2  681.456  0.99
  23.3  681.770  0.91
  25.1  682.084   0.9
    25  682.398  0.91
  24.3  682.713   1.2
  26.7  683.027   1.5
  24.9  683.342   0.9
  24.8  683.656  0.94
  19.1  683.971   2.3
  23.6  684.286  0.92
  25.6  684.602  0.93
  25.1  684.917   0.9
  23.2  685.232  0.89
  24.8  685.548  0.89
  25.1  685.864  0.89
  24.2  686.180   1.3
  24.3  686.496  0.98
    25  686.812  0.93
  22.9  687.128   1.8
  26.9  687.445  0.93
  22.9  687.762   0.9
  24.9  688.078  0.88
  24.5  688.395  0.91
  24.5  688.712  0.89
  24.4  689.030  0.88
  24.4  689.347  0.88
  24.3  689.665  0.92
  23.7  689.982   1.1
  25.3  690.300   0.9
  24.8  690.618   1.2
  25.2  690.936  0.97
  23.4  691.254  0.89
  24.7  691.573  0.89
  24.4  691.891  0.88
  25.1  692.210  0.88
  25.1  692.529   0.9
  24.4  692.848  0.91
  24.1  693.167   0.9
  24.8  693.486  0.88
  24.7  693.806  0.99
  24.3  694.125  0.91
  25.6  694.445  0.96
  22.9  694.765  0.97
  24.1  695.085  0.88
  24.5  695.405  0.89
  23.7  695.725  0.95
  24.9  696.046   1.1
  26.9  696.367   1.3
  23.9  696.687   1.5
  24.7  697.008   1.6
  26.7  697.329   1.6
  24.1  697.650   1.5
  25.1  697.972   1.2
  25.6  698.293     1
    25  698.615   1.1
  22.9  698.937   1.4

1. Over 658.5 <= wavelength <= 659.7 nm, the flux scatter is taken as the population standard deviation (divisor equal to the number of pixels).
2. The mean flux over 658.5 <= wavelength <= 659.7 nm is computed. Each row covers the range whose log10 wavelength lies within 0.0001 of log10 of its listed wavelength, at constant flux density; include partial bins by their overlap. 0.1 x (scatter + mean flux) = 2.65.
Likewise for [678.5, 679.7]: 2.56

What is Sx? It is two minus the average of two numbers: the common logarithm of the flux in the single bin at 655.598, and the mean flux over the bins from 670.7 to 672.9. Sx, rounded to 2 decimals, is -10.63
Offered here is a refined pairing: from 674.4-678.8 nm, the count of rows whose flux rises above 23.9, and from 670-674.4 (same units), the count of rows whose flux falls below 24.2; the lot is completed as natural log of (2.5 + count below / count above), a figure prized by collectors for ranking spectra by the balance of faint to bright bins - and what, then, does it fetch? 1.37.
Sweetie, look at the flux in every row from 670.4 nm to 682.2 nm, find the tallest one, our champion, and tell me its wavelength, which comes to 670.560 nm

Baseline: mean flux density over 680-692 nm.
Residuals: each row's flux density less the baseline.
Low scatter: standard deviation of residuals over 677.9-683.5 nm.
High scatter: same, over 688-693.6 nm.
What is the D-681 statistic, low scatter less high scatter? 0.7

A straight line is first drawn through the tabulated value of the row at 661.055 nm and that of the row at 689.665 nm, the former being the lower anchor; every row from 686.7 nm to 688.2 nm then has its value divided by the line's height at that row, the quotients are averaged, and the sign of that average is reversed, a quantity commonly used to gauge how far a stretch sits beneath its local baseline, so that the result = -1.01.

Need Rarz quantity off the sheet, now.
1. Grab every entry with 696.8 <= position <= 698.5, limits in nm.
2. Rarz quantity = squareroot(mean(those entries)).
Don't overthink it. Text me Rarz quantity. 5.02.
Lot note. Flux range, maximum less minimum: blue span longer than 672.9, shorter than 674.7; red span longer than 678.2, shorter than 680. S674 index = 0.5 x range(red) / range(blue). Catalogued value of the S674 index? 0.57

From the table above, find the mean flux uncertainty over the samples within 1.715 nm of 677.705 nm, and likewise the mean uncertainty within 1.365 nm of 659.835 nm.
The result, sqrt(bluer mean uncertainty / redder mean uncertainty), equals 0.93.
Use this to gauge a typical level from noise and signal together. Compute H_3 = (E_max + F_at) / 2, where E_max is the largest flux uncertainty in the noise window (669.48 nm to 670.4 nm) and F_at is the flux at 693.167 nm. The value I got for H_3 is 13.3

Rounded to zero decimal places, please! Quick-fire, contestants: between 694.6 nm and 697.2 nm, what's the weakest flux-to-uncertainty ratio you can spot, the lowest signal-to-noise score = 15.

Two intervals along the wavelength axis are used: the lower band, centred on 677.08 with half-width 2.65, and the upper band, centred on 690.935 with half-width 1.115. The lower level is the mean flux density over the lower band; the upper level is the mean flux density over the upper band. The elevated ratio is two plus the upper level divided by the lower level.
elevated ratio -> 3.02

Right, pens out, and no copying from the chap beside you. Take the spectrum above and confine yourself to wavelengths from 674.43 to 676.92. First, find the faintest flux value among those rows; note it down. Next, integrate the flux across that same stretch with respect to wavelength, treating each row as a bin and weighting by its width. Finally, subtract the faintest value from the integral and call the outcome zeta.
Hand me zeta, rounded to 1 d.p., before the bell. 36.5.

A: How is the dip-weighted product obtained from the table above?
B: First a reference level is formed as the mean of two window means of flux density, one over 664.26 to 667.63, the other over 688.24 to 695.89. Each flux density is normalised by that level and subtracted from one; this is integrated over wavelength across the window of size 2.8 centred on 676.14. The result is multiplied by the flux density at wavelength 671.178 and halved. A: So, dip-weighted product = 0.3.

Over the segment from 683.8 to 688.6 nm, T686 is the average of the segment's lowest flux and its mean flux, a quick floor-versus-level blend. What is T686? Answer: 21.6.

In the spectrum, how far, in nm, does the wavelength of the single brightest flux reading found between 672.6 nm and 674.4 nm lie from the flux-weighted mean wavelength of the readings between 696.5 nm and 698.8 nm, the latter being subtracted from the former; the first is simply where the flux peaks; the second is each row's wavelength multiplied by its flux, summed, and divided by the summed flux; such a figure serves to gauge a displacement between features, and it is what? -24.00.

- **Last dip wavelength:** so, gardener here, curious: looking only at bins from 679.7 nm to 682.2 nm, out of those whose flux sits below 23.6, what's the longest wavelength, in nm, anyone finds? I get 681.770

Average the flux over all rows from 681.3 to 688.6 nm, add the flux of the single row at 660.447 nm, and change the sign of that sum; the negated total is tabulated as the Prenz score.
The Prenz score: -50.1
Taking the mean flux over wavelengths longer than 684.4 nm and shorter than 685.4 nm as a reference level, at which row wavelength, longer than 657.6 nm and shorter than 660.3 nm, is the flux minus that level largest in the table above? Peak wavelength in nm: 659.535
